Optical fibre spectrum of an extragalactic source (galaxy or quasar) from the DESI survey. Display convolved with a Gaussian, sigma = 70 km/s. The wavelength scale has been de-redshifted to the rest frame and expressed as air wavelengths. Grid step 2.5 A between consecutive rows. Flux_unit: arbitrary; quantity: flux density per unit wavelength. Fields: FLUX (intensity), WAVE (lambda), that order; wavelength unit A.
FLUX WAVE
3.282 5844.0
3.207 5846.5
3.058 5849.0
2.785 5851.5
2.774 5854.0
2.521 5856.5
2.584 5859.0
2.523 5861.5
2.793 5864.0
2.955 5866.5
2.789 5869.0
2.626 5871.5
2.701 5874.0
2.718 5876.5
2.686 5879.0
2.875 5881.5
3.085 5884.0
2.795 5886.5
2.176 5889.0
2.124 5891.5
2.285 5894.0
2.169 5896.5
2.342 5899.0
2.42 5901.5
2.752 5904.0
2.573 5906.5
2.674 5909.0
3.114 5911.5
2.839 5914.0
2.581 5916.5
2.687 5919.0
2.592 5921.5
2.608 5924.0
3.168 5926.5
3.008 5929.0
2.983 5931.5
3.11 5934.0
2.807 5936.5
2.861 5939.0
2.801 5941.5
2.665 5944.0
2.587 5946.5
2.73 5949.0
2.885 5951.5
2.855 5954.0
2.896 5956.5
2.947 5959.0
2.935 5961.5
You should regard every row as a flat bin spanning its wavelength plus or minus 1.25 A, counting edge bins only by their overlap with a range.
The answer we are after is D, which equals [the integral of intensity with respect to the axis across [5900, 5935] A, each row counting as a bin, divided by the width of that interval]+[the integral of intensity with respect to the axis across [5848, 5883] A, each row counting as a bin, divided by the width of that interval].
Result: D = 5.53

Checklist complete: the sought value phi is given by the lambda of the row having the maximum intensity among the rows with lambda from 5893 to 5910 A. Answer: 5904.0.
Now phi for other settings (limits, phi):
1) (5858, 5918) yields 5911.5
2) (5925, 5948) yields 5926.5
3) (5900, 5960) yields 5926.5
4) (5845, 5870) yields 5846.5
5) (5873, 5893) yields 5884.0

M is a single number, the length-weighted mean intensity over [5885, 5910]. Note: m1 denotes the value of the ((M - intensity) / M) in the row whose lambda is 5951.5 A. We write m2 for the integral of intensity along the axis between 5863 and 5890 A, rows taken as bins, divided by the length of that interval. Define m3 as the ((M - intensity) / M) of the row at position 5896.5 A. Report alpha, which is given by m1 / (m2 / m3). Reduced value -0.007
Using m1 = -0.185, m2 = 2.75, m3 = 0.11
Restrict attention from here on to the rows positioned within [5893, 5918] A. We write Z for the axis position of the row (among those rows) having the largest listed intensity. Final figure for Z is 5911.5 A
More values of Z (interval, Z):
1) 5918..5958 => 5926.5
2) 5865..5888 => 5884.0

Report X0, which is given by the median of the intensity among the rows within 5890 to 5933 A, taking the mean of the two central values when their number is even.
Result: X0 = 2.61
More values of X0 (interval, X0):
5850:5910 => 2.68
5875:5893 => 2.72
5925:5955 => 2.86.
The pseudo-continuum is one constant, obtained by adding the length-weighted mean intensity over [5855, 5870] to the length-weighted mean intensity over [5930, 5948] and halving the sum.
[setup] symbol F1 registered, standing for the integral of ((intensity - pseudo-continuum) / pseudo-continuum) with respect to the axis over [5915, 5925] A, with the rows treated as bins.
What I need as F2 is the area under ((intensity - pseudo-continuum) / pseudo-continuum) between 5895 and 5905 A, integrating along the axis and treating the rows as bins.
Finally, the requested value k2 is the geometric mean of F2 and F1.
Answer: 0.81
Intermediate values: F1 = -0.5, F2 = -1.3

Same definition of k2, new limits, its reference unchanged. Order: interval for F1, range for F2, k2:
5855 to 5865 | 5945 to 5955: 0.08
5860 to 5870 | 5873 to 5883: 0.02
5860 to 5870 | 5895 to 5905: 0.12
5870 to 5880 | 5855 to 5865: 0.40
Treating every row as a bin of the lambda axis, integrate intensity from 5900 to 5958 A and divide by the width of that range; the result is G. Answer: 2.790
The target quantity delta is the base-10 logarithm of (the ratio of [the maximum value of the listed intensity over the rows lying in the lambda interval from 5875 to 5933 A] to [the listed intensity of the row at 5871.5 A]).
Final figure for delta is 0.081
